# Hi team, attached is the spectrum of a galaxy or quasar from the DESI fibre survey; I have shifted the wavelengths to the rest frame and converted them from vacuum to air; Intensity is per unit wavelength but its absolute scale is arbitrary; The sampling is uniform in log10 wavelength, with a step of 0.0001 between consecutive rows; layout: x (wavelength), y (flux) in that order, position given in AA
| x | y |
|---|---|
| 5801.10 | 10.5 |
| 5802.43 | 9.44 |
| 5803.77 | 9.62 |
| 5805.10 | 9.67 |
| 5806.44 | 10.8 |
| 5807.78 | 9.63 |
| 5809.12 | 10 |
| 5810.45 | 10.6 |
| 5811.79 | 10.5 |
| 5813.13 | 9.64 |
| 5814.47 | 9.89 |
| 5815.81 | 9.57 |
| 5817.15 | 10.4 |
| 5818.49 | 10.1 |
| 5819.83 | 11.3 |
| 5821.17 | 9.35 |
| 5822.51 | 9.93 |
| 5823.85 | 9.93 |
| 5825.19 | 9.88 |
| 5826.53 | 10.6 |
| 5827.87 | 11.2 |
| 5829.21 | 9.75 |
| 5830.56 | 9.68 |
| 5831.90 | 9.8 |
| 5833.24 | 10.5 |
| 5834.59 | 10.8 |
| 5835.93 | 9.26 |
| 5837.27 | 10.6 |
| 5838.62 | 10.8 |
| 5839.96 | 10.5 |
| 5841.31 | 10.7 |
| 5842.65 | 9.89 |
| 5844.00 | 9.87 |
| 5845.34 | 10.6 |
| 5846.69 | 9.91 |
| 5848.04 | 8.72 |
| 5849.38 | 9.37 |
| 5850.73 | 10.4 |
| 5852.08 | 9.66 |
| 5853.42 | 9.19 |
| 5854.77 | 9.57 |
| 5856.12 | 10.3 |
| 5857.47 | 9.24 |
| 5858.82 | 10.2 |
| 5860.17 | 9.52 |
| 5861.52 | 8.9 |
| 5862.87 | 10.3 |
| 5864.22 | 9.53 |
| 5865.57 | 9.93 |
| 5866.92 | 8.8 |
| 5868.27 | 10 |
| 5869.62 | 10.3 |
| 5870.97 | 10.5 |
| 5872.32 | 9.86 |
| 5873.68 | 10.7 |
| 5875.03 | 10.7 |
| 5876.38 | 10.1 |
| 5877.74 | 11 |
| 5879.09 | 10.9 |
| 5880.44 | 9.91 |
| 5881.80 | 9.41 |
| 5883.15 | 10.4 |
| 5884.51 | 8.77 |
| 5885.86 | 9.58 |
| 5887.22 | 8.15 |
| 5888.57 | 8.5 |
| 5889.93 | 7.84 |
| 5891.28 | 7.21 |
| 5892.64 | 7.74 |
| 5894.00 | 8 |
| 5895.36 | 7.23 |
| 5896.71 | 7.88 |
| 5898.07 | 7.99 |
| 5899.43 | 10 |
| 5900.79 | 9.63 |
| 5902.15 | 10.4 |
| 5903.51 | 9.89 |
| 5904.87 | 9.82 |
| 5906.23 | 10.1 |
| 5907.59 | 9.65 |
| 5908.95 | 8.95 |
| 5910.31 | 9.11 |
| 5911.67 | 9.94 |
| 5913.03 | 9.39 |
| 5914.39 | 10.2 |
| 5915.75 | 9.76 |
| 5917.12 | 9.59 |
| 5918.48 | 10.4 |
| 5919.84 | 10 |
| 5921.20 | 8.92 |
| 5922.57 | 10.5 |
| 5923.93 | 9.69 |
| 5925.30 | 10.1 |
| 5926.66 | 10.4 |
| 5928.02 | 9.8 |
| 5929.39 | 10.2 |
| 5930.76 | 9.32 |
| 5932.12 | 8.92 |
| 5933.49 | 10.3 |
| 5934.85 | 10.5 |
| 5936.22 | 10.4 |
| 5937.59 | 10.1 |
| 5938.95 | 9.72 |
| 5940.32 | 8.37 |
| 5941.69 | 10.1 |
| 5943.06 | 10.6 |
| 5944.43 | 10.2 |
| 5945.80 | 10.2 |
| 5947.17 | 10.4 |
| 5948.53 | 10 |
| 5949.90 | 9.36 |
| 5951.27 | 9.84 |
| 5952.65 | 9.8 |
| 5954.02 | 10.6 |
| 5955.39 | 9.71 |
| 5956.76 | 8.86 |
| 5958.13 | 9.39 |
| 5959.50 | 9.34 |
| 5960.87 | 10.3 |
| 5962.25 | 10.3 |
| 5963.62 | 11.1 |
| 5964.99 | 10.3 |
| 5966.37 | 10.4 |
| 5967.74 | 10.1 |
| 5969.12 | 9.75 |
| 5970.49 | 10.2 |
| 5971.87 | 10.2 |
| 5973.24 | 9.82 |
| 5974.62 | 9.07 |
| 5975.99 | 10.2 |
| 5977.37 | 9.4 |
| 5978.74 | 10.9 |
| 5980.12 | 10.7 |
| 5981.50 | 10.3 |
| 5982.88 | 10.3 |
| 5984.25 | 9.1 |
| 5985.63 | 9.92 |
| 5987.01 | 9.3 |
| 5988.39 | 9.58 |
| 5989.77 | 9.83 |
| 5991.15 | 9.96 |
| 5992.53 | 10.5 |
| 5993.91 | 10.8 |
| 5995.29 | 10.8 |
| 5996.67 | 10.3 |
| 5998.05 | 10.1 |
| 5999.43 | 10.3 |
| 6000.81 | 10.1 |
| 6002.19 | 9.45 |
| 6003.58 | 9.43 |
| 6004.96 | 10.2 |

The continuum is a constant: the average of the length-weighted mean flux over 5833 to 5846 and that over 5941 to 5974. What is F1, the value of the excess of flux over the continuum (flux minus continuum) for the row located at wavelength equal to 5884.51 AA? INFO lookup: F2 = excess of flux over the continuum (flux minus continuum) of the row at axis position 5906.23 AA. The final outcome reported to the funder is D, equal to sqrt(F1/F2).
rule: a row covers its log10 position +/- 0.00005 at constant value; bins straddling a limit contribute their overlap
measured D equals 4.0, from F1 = -1.4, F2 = -0.09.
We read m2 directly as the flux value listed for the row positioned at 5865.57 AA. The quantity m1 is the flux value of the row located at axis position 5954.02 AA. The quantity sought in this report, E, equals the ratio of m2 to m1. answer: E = 0.94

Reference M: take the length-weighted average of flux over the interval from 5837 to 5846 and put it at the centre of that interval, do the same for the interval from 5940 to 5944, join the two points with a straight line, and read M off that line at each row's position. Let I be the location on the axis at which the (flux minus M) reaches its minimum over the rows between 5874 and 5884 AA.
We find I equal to 5881.80 AA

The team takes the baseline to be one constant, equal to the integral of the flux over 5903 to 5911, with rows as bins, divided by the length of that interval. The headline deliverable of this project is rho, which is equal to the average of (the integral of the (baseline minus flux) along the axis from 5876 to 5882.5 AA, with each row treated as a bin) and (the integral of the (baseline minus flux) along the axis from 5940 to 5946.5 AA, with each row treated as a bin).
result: -3.5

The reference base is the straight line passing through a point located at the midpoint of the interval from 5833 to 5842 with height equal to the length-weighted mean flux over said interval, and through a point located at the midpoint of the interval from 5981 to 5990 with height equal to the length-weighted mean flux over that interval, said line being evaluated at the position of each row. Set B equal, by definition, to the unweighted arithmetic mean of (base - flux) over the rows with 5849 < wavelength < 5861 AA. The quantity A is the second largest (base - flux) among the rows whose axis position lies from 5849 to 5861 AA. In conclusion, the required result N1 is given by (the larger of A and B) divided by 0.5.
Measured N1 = 2.2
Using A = 1.11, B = 0.6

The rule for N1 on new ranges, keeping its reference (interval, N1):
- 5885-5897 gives 5.9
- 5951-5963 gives 1.1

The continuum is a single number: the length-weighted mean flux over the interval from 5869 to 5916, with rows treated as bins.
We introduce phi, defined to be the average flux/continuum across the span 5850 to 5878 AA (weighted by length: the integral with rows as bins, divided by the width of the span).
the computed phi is 1.05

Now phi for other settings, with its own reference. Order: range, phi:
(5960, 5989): 1.07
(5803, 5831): 1.07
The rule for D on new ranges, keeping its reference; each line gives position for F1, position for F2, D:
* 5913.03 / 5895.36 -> 0.5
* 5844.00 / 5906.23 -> 1.9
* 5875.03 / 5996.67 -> 2.2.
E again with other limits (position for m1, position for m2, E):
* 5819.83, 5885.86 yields 0.85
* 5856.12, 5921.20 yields 0.87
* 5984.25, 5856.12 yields 1.13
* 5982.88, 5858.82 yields 0.99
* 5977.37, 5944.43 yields 1.09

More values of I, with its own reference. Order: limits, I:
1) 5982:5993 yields 5984.25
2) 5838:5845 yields 5844.00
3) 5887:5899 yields 5891.28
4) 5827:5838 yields 5835.93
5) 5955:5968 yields 5956.76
